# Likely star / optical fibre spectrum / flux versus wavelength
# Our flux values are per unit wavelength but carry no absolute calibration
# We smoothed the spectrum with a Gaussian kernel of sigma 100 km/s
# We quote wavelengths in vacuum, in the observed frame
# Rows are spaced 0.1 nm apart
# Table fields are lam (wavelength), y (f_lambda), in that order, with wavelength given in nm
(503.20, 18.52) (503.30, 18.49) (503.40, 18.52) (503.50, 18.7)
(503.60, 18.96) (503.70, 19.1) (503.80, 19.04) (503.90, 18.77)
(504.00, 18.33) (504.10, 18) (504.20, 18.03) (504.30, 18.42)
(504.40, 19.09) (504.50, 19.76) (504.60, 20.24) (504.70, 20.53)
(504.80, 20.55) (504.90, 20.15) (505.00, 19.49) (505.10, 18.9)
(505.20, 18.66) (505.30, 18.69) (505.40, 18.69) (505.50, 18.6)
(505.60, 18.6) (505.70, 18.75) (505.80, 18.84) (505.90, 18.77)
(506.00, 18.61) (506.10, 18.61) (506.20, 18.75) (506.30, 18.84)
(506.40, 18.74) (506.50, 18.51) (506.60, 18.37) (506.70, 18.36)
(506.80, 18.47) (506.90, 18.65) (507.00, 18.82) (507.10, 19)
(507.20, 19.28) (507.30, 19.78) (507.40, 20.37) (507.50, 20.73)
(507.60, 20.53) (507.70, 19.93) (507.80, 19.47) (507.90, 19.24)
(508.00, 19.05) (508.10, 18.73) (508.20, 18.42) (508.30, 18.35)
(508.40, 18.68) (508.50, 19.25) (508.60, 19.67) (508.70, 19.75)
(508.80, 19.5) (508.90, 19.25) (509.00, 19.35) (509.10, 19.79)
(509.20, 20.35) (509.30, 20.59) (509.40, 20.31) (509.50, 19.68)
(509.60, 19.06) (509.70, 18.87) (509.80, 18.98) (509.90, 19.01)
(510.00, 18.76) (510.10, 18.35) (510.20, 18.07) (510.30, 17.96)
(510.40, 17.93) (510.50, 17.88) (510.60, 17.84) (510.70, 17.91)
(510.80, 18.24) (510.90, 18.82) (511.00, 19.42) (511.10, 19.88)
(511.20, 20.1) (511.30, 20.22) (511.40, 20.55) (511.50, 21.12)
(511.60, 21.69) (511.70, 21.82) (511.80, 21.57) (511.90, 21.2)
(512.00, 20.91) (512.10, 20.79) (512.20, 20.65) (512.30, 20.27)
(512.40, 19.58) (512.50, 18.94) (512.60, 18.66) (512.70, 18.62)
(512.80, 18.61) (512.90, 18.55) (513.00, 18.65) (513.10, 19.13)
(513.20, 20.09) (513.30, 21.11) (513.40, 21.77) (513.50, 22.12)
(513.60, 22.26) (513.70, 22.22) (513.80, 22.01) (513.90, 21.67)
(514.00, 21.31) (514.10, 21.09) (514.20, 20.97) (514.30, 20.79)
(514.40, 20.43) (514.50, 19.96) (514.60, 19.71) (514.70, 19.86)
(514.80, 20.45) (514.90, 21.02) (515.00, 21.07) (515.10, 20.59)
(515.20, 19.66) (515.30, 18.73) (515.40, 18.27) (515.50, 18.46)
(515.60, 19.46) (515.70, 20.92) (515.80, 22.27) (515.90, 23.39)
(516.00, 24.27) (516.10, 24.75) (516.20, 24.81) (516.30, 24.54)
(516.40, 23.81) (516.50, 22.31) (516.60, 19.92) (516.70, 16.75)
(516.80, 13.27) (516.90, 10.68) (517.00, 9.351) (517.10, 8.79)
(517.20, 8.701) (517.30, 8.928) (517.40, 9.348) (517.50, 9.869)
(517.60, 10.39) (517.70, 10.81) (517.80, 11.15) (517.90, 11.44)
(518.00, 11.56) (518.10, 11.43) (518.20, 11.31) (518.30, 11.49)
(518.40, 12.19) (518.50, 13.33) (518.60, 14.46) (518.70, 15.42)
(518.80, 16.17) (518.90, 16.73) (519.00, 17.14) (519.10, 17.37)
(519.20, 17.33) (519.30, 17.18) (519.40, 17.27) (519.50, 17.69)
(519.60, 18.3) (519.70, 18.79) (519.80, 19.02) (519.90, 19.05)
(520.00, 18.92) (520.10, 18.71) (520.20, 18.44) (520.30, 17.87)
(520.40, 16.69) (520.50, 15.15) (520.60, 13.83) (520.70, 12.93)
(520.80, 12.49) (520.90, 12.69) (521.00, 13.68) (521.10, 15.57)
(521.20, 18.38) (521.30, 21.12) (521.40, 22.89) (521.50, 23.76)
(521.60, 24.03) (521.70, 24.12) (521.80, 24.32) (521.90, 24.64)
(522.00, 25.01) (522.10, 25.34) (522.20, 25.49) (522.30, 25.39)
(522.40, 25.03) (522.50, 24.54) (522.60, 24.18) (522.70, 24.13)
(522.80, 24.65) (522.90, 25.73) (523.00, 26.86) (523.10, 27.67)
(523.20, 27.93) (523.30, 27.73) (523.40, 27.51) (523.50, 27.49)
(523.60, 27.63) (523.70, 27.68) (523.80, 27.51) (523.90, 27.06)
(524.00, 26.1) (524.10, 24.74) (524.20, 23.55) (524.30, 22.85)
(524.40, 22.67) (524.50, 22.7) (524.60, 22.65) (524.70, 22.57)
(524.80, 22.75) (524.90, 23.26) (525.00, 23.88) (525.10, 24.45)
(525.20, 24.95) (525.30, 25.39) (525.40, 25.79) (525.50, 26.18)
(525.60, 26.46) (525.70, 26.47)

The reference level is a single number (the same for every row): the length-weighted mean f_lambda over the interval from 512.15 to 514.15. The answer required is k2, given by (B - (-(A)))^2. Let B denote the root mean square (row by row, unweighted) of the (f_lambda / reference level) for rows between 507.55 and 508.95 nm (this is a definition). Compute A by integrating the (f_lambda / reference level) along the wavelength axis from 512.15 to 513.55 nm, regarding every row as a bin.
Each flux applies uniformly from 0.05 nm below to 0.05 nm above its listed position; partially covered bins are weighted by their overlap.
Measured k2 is 5.3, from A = 1.36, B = 0.947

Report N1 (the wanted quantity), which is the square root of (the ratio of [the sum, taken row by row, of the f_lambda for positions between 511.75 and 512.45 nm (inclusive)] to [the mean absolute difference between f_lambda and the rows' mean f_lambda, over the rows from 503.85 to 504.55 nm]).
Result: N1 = 17.1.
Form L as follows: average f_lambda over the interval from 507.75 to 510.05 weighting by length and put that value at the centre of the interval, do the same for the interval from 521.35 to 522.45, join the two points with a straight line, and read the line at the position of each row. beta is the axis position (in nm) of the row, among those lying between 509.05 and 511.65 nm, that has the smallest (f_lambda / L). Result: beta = 510.60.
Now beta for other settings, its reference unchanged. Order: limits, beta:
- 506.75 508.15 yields 508.10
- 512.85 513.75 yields 512.90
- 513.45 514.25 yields 514.20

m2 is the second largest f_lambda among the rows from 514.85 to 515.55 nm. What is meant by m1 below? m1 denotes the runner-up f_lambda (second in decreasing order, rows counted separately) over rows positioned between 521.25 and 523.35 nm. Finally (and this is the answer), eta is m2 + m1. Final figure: 49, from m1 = 27.73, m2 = 21.02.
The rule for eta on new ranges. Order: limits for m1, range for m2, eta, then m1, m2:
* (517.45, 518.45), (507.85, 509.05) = 31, 11.56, 19.67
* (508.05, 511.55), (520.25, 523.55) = 48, 20.59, 27.73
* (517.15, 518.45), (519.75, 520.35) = 31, 11.56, 19.02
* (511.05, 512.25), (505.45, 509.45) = 42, 21.69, 20.59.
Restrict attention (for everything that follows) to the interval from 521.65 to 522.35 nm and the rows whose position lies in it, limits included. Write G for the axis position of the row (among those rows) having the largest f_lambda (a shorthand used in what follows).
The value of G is 522.20 nm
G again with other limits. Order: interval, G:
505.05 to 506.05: 505.10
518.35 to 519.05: 519.00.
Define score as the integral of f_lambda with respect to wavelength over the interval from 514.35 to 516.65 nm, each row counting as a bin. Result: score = 49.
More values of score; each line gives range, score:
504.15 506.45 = 44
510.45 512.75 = 46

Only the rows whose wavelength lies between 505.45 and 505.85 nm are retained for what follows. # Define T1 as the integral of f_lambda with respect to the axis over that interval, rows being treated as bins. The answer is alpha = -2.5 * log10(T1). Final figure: -2.18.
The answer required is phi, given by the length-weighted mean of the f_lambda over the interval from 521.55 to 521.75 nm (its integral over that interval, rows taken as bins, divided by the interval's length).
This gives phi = 24.1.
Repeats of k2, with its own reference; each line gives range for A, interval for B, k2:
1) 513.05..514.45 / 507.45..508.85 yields 5.8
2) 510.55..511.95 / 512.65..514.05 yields 5.7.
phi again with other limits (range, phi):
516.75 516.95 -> 12.0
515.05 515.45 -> 19.3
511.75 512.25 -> 21.0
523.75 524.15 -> 26.4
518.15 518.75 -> 13.0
